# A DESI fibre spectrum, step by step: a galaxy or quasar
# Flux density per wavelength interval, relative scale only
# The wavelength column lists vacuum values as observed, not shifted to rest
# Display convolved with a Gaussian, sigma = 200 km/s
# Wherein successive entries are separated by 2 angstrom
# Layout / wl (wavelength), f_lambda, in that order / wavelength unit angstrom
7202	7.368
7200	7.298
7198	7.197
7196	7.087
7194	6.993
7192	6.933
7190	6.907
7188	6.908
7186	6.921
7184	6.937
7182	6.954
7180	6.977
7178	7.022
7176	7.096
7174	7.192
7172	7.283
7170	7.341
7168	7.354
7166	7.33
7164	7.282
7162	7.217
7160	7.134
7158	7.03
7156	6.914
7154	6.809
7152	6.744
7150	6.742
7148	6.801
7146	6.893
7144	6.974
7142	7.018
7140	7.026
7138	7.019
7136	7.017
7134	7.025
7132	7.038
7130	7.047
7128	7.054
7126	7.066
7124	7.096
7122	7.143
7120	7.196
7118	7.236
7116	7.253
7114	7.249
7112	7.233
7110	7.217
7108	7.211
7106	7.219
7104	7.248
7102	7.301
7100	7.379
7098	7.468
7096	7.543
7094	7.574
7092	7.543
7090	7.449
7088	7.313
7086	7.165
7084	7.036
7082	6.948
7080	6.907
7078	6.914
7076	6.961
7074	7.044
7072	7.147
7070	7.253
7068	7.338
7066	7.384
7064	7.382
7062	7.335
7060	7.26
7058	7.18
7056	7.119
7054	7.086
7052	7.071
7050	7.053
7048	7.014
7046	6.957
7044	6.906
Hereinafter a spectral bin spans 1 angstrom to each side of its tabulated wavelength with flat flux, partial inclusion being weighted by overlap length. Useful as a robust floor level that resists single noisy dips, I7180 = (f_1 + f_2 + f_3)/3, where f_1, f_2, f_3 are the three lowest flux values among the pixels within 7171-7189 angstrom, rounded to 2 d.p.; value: 6.92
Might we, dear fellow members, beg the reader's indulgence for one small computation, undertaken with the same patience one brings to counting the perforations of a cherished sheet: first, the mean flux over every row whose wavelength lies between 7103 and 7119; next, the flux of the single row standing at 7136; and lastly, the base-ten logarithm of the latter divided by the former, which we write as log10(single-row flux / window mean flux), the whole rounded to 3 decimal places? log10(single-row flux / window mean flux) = -0.013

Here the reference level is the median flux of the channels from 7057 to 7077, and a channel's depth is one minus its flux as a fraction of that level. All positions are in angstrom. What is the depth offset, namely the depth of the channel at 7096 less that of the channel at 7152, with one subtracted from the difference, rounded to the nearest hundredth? -1.11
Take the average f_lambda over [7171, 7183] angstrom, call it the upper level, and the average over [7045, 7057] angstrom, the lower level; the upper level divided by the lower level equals 1.01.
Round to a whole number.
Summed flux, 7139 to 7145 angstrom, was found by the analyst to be 21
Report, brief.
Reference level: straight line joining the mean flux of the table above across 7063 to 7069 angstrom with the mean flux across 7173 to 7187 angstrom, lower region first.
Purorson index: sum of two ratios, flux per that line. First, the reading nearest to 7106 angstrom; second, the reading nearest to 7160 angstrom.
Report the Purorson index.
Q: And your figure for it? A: 2.00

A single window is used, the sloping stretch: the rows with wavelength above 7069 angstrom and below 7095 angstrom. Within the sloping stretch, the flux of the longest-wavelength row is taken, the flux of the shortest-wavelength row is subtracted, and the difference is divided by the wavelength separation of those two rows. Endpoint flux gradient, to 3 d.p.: 0.013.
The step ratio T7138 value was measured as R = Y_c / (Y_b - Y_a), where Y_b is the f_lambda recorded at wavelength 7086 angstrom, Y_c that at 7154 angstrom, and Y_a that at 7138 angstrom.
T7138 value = 47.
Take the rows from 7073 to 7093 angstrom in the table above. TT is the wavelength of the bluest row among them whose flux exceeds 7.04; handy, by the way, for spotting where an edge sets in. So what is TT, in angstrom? 7074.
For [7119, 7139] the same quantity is 7120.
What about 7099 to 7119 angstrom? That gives 7100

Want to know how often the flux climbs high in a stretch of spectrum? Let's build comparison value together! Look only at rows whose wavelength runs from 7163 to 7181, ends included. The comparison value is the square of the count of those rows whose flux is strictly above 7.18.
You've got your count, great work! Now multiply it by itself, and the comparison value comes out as 36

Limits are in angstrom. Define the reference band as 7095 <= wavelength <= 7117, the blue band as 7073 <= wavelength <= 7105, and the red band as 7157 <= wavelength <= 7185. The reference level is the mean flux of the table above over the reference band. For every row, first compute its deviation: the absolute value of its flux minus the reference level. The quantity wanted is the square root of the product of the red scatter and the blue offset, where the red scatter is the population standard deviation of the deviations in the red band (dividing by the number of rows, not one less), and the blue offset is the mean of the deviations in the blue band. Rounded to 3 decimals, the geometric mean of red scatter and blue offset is 0.163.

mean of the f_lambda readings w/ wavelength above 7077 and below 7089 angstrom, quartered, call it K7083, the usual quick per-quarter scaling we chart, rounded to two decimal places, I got 1.76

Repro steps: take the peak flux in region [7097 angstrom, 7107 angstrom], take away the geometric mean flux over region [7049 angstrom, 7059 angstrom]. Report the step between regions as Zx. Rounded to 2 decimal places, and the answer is 0.37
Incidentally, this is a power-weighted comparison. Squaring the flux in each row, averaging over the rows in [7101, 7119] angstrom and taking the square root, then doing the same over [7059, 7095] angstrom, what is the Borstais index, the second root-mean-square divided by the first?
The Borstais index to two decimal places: 1.00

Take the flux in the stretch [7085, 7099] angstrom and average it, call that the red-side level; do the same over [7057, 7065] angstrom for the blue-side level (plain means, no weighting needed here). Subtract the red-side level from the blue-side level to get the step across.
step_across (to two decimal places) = -0.15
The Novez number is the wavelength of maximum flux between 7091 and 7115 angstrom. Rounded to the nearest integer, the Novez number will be 7094 angstrom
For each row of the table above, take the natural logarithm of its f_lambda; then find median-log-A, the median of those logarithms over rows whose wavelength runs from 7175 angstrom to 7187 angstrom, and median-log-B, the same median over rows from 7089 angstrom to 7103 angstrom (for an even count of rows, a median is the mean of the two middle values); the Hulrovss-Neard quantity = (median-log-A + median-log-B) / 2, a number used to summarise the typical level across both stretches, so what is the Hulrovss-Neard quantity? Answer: 1.98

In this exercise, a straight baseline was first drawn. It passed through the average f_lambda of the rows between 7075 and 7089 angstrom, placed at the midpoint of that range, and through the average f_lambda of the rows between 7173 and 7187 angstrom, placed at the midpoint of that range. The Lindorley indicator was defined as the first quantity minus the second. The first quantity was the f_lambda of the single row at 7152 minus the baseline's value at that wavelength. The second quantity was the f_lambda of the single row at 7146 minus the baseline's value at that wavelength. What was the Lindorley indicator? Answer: -0.15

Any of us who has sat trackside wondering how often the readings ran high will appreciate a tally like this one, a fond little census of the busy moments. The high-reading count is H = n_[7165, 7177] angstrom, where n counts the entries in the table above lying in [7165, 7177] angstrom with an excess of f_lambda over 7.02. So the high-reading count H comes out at 6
